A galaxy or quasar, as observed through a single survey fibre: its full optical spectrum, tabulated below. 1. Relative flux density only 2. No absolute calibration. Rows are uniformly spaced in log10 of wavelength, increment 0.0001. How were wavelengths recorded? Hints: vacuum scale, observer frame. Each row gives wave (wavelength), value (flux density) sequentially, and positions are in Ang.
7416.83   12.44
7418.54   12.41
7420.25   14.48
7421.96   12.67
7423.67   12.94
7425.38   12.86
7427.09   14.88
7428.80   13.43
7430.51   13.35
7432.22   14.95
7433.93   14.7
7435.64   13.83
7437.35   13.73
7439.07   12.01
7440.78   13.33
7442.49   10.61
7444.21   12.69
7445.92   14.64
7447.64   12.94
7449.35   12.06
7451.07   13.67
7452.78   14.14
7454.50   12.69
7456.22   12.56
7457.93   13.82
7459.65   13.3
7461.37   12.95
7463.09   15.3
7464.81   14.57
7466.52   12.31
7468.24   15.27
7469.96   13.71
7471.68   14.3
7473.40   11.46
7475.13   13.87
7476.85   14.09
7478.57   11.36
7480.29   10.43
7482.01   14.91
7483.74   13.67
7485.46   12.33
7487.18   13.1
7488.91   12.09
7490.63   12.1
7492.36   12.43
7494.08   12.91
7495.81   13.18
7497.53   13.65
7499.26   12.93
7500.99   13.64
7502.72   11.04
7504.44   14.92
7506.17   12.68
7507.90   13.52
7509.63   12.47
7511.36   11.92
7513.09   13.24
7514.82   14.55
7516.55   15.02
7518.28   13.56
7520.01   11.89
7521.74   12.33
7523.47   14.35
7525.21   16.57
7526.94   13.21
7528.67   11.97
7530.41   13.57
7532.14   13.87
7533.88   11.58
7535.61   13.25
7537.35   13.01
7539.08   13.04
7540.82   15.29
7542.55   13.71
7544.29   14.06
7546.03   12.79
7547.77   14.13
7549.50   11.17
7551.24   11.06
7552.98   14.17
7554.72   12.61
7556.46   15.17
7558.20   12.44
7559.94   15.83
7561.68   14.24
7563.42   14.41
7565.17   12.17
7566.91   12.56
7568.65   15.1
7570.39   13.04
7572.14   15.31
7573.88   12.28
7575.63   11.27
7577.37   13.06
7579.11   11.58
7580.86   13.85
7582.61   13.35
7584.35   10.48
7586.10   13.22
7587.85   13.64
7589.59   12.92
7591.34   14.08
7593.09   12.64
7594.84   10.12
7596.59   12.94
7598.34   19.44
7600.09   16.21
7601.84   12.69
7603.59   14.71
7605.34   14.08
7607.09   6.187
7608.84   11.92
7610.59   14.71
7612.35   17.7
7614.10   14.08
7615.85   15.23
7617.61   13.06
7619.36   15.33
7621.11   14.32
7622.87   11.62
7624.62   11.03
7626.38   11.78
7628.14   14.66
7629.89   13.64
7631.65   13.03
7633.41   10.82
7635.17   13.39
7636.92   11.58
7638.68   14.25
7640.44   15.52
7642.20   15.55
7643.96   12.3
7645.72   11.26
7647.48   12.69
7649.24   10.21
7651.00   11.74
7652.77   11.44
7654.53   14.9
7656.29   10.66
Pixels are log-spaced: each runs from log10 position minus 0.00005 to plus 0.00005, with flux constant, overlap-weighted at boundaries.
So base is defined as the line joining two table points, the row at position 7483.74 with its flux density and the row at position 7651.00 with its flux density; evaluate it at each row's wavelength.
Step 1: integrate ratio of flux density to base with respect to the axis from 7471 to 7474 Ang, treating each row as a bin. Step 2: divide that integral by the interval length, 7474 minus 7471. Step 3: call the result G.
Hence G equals 0.94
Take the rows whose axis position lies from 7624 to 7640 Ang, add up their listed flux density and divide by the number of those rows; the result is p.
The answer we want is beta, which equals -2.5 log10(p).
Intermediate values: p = 12.7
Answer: -2.758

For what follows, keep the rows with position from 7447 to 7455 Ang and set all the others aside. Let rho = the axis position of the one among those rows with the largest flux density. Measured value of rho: 7452.78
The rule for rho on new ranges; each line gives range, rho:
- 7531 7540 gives 7532.14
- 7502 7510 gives 7504.44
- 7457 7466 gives 7463.09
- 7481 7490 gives 7482.01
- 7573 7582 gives 7580.86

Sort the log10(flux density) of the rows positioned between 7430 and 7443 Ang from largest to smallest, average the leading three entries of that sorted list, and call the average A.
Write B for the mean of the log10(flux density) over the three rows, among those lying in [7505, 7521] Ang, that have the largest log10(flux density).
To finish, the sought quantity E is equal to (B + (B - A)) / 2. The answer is 0.58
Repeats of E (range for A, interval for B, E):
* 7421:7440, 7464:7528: 0.61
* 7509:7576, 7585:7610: 0.62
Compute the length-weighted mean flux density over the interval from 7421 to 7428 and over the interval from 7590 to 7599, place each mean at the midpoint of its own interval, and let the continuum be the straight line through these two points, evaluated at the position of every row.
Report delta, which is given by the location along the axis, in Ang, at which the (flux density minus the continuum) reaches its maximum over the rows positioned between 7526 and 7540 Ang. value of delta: 7532.14 Ang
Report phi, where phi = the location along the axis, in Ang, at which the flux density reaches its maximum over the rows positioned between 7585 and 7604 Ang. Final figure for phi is 7598.34 Ang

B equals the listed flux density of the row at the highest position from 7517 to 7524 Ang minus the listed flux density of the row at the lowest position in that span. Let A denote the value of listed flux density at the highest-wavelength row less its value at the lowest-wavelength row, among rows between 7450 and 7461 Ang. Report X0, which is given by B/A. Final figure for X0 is -2.1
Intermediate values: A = 0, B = 0.8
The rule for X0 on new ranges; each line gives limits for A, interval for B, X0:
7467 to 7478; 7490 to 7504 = 0.9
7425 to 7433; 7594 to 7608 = -1.9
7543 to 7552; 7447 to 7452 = -0.2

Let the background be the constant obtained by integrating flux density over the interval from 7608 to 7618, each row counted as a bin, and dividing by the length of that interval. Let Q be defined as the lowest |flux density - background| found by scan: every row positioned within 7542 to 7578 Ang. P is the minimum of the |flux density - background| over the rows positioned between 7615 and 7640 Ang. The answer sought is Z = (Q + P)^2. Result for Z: 0.06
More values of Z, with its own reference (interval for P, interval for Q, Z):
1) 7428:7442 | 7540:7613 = 0.08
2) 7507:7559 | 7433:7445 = 0.04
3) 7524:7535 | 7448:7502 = 0.49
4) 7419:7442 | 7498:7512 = 0.19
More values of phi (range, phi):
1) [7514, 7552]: 7525.21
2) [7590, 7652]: 7598.34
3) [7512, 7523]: 7516.55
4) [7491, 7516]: 7504.44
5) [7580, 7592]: 7591.34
